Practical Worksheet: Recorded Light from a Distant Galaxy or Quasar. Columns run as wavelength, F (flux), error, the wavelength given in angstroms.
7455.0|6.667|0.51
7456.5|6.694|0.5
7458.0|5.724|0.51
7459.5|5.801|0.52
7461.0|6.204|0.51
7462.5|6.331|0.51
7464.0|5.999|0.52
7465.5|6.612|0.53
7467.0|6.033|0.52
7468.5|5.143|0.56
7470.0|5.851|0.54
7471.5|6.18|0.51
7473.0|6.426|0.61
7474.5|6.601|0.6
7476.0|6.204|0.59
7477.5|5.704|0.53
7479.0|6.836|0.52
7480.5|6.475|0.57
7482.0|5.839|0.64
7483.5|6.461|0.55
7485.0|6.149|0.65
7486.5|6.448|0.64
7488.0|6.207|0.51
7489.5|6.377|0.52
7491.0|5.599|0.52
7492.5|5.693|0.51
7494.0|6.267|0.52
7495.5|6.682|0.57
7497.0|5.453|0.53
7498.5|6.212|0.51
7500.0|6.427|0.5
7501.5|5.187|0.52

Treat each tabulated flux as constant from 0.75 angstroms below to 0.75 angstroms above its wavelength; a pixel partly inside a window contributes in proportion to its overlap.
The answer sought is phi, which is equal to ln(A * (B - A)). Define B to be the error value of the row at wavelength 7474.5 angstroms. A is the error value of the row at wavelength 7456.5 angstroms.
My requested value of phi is -3.00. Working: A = 0.500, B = 0.600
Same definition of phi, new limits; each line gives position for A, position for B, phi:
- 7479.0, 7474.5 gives -3.18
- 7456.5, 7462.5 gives -5.30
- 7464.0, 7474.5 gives -3.18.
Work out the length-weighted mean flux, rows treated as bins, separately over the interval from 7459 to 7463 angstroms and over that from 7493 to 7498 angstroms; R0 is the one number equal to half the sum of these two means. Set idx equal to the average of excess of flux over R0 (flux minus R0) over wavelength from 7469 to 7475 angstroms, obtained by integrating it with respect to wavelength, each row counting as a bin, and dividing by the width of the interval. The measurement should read 0.09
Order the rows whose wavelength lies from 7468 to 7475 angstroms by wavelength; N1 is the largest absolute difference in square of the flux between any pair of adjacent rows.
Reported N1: 7.8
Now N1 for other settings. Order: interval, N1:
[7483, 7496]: 9.3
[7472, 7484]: 14.2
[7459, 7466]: 7.7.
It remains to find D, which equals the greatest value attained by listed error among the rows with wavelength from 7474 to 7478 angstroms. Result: 0.60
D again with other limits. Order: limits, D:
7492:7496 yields 0.57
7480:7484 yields 0.64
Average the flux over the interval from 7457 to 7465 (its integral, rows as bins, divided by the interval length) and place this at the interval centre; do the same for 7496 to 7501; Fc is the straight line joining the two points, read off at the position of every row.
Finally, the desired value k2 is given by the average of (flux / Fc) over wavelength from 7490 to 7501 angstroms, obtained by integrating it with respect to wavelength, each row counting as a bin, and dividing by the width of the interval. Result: 1.00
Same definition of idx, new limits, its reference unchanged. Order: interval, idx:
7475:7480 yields 0.16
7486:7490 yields 0.22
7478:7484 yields 0.25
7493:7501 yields 0.04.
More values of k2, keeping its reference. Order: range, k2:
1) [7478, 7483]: 1.05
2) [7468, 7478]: 1.00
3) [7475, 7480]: 1.04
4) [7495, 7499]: 1.01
